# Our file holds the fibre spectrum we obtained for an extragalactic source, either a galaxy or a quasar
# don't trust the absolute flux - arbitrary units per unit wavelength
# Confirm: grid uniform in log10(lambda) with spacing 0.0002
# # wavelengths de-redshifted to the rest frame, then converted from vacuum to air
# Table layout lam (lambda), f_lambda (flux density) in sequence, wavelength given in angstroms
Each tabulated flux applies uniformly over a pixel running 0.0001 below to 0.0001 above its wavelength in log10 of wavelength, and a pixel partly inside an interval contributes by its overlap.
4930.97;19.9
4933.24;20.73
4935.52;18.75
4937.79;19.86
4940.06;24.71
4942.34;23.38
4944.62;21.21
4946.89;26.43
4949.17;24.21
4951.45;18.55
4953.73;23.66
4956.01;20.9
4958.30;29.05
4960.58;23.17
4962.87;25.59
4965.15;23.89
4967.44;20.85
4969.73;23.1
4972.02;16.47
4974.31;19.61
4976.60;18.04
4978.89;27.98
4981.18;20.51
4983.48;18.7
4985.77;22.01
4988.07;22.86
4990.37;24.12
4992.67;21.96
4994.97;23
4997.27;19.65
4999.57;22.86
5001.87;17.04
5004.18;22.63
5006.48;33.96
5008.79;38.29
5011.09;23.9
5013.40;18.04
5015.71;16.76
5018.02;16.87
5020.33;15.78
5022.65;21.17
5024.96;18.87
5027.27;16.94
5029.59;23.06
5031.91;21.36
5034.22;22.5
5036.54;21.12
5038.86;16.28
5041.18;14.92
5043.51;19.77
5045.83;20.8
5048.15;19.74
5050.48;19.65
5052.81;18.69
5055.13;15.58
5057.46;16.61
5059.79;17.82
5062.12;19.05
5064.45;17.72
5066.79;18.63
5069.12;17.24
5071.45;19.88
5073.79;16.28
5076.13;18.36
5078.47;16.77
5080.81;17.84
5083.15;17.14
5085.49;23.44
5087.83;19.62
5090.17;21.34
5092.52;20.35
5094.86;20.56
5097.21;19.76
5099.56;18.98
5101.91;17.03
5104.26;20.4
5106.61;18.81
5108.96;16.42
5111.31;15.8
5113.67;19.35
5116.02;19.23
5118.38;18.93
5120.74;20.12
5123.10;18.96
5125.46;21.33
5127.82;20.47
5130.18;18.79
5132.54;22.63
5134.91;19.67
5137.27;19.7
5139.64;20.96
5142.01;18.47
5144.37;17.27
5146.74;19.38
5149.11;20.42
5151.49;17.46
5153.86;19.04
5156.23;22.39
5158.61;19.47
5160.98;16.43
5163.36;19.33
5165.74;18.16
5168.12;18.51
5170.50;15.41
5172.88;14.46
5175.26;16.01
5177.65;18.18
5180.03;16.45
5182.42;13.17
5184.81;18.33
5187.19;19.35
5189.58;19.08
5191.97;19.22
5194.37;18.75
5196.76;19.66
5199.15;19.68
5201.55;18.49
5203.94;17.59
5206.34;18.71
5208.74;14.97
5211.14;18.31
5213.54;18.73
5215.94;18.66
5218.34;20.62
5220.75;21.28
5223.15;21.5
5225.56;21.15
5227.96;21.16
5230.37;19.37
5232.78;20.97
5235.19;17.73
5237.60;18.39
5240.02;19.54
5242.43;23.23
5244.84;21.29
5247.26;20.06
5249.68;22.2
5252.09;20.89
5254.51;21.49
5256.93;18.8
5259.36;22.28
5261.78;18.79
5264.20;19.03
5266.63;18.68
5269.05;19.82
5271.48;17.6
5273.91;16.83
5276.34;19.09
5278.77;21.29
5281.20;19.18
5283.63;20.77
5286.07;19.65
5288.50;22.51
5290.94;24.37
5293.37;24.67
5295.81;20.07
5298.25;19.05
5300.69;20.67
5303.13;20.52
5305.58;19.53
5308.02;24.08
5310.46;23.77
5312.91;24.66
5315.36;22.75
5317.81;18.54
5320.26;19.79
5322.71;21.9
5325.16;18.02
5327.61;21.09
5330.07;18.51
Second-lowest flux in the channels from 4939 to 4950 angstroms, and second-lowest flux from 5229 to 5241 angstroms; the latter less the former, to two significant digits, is -5.0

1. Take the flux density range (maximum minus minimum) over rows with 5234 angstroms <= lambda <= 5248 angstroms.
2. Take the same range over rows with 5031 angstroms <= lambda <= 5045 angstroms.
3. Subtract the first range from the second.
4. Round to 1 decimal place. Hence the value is 2.1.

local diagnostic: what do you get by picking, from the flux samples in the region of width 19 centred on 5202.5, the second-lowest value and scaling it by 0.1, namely 1.76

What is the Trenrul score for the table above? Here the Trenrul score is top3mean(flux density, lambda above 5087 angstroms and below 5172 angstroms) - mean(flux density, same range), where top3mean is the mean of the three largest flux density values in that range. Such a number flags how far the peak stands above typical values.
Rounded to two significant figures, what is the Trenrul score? 2.9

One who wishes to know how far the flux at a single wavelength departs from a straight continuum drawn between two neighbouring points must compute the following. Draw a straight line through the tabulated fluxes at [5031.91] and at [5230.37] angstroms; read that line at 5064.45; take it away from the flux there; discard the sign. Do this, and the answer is 3.3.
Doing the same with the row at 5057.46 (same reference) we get 4.5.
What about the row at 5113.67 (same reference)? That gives 1.2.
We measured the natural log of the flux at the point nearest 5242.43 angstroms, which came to 3.15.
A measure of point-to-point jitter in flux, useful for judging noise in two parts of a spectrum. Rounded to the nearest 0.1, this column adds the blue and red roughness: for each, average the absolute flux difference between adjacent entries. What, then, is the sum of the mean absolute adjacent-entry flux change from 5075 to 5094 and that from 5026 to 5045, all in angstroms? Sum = 5.4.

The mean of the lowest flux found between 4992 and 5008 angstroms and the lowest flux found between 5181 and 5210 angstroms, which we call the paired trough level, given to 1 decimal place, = 15.1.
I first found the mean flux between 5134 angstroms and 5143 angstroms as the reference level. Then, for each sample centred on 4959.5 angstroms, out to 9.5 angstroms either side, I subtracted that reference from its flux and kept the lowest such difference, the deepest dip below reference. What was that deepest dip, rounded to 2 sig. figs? -1.2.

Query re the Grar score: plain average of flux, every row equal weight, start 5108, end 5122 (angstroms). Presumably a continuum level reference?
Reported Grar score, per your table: 18.3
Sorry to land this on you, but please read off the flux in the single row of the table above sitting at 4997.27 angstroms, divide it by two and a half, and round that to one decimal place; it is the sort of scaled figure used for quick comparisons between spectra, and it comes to 7.9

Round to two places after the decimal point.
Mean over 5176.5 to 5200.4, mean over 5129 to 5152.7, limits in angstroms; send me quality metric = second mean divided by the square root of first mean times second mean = 1.03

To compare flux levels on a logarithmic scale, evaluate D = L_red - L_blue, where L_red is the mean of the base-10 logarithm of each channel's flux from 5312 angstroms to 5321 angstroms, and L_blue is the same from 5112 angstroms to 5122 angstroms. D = 0.04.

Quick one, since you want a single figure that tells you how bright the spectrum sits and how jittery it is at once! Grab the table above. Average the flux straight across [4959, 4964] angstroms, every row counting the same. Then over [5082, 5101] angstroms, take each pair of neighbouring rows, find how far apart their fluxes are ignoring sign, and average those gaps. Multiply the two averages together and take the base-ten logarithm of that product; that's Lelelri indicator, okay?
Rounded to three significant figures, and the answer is 1.71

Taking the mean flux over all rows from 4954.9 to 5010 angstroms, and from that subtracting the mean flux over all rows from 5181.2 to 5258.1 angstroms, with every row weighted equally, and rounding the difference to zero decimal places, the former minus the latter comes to 4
